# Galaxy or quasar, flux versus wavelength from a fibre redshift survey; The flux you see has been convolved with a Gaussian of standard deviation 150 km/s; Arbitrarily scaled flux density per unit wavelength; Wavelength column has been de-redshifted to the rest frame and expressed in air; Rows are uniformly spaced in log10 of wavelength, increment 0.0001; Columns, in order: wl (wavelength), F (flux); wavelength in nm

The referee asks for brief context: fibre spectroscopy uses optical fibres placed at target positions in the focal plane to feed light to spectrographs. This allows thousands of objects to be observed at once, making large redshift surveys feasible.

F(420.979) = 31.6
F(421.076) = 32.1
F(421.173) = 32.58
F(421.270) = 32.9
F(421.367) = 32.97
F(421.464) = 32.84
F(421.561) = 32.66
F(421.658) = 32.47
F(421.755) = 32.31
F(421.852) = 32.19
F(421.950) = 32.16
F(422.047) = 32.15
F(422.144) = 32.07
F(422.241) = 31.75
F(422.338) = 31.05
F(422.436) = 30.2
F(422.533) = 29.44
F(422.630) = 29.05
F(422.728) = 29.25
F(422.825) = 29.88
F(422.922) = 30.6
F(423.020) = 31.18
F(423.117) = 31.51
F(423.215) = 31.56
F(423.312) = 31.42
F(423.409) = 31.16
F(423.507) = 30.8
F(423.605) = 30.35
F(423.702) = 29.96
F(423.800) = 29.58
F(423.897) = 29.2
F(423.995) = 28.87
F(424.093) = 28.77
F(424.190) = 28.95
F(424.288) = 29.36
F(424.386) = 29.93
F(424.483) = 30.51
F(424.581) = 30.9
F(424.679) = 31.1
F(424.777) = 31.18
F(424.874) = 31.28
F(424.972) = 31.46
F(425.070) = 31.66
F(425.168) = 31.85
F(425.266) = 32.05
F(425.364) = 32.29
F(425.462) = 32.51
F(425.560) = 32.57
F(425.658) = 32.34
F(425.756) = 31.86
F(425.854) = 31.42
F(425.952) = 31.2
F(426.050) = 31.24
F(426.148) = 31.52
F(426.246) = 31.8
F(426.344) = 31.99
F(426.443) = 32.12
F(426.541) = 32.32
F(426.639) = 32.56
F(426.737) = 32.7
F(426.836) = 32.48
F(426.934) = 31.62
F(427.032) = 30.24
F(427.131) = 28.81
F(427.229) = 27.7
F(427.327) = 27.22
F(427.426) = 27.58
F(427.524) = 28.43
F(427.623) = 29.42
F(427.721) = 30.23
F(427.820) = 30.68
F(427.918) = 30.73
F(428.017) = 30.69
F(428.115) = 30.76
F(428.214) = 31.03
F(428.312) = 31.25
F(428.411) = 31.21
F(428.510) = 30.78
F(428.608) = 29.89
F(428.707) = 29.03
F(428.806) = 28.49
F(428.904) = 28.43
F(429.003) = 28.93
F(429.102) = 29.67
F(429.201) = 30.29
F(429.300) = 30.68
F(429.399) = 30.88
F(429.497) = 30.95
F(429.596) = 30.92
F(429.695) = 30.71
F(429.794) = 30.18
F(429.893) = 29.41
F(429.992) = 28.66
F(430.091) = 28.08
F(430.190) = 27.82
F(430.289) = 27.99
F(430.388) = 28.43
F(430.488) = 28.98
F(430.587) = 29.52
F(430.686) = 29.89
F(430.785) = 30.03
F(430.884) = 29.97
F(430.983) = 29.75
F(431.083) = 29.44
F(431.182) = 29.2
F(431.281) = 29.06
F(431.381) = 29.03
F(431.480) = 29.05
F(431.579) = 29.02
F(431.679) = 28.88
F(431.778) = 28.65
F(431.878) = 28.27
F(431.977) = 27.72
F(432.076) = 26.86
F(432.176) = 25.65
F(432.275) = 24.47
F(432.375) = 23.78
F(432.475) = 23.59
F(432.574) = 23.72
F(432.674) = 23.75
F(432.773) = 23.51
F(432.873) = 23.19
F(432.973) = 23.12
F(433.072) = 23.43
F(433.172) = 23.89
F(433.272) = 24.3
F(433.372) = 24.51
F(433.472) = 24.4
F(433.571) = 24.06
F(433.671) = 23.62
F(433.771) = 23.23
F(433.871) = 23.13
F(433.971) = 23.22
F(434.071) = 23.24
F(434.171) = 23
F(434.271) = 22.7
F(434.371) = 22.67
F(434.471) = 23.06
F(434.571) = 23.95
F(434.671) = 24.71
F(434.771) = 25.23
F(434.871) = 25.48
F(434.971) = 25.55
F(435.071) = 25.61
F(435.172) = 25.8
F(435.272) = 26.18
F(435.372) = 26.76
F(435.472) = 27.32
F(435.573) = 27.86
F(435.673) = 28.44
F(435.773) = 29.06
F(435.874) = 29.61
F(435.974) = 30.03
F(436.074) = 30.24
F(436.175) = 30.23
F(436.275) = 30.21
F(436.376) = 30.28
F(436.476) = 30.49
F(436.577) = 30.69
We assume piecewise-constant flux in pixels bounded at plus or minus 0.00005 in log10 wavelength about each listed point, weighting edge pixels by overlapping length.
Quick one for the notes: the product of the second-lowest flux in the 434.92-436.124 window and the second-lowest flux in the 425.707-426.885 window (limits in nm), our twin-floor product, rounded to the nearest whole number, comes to 800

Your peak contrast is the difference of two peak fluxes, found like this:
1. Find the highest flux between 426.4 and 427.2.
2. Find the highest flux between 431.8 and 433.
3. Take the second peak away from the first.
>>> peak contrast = 4.4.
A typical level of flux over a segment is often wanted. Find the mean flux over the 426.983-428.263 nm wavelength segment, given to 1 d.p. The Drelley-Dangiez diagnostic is 29.5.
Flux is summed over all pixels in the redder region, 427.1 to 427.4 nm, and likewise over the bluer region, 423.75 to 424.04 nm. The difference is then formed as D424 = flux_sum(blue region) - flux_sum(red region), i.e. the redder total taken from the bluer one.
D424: 4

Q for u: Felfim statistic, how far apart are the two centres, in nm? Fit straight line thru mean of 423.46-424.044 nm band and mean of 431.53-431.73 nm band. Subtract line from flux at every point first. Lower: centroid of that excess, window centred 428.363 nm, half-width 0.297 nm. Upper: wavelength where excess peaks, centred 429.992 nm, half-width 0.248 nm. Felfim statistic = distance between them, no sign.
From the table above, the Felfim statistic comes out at 1.46 nm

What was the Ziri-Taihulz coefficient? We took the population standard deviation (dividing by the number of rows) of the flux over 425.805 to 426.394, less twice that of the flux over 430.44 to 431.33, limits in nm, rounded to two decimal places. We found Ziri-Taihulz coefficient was -0.46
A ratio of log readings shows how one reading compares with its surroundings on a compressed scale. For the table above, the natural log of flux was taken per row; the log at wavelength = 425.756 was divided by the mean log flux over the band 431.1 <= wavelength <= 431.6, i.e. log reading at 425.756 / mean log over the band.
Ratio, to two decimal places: 1.03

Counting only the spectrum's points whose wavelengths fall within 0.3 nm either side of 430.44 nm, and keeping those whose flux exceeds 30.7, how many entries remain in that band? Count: 0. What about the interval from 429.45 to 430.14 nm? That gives 3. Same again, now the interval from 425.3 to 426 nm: 7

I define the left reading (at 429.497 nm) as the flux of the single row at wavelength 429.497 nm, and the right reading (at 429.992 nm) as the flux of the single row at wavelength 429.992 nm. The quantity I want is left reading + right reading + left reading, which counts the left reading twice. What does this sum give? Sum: 91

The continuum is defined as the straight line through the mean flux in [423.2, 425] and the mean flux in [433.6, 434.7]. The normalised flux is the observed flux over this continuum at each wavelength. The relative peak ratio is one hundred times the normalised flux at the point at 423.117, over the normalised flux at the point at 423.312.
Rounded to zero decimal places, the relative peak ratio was 100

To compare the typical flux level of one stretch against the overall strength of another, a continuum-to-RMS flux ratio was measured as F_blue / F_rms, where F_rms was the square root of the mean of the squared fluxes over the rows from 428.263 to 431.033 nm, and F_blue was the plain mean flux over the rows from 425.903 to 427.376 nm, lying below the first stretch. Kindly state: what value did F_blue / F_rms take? 1.05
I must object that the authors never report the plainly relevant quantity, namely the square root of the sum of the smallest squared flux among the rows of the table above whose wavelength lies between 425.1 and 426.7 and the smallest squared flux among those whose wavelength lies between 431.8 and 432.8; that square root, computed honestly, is 39.1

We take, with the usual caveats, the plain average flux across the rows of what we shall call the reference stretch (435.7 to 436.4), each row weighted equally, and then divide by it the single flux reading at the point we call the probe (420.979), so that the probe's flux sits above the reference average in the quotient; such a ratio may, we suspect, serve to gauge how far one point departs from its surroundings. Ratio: 1.06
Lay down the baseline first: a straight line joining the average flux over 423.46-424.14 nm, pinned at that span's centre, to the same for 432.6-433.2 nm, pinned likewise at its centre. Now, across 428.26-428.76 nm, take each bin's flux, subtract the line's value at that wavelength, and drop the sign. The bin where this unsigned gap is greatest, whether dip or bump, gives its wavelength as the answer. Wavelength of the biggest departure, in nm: 428.411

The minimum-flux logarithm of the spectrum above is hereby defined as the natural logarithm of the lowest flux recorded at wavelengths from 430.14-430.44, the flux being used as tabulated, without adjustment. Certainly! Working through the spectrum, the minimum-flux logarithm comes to 3.33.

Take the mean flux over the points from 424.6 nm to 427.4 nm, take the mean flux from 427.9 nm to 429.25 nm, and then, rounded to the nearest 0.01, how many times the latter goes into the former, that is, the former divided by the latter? 1.04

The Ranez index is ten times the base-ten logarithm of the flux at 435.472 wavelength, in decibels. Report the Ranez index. 14.4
